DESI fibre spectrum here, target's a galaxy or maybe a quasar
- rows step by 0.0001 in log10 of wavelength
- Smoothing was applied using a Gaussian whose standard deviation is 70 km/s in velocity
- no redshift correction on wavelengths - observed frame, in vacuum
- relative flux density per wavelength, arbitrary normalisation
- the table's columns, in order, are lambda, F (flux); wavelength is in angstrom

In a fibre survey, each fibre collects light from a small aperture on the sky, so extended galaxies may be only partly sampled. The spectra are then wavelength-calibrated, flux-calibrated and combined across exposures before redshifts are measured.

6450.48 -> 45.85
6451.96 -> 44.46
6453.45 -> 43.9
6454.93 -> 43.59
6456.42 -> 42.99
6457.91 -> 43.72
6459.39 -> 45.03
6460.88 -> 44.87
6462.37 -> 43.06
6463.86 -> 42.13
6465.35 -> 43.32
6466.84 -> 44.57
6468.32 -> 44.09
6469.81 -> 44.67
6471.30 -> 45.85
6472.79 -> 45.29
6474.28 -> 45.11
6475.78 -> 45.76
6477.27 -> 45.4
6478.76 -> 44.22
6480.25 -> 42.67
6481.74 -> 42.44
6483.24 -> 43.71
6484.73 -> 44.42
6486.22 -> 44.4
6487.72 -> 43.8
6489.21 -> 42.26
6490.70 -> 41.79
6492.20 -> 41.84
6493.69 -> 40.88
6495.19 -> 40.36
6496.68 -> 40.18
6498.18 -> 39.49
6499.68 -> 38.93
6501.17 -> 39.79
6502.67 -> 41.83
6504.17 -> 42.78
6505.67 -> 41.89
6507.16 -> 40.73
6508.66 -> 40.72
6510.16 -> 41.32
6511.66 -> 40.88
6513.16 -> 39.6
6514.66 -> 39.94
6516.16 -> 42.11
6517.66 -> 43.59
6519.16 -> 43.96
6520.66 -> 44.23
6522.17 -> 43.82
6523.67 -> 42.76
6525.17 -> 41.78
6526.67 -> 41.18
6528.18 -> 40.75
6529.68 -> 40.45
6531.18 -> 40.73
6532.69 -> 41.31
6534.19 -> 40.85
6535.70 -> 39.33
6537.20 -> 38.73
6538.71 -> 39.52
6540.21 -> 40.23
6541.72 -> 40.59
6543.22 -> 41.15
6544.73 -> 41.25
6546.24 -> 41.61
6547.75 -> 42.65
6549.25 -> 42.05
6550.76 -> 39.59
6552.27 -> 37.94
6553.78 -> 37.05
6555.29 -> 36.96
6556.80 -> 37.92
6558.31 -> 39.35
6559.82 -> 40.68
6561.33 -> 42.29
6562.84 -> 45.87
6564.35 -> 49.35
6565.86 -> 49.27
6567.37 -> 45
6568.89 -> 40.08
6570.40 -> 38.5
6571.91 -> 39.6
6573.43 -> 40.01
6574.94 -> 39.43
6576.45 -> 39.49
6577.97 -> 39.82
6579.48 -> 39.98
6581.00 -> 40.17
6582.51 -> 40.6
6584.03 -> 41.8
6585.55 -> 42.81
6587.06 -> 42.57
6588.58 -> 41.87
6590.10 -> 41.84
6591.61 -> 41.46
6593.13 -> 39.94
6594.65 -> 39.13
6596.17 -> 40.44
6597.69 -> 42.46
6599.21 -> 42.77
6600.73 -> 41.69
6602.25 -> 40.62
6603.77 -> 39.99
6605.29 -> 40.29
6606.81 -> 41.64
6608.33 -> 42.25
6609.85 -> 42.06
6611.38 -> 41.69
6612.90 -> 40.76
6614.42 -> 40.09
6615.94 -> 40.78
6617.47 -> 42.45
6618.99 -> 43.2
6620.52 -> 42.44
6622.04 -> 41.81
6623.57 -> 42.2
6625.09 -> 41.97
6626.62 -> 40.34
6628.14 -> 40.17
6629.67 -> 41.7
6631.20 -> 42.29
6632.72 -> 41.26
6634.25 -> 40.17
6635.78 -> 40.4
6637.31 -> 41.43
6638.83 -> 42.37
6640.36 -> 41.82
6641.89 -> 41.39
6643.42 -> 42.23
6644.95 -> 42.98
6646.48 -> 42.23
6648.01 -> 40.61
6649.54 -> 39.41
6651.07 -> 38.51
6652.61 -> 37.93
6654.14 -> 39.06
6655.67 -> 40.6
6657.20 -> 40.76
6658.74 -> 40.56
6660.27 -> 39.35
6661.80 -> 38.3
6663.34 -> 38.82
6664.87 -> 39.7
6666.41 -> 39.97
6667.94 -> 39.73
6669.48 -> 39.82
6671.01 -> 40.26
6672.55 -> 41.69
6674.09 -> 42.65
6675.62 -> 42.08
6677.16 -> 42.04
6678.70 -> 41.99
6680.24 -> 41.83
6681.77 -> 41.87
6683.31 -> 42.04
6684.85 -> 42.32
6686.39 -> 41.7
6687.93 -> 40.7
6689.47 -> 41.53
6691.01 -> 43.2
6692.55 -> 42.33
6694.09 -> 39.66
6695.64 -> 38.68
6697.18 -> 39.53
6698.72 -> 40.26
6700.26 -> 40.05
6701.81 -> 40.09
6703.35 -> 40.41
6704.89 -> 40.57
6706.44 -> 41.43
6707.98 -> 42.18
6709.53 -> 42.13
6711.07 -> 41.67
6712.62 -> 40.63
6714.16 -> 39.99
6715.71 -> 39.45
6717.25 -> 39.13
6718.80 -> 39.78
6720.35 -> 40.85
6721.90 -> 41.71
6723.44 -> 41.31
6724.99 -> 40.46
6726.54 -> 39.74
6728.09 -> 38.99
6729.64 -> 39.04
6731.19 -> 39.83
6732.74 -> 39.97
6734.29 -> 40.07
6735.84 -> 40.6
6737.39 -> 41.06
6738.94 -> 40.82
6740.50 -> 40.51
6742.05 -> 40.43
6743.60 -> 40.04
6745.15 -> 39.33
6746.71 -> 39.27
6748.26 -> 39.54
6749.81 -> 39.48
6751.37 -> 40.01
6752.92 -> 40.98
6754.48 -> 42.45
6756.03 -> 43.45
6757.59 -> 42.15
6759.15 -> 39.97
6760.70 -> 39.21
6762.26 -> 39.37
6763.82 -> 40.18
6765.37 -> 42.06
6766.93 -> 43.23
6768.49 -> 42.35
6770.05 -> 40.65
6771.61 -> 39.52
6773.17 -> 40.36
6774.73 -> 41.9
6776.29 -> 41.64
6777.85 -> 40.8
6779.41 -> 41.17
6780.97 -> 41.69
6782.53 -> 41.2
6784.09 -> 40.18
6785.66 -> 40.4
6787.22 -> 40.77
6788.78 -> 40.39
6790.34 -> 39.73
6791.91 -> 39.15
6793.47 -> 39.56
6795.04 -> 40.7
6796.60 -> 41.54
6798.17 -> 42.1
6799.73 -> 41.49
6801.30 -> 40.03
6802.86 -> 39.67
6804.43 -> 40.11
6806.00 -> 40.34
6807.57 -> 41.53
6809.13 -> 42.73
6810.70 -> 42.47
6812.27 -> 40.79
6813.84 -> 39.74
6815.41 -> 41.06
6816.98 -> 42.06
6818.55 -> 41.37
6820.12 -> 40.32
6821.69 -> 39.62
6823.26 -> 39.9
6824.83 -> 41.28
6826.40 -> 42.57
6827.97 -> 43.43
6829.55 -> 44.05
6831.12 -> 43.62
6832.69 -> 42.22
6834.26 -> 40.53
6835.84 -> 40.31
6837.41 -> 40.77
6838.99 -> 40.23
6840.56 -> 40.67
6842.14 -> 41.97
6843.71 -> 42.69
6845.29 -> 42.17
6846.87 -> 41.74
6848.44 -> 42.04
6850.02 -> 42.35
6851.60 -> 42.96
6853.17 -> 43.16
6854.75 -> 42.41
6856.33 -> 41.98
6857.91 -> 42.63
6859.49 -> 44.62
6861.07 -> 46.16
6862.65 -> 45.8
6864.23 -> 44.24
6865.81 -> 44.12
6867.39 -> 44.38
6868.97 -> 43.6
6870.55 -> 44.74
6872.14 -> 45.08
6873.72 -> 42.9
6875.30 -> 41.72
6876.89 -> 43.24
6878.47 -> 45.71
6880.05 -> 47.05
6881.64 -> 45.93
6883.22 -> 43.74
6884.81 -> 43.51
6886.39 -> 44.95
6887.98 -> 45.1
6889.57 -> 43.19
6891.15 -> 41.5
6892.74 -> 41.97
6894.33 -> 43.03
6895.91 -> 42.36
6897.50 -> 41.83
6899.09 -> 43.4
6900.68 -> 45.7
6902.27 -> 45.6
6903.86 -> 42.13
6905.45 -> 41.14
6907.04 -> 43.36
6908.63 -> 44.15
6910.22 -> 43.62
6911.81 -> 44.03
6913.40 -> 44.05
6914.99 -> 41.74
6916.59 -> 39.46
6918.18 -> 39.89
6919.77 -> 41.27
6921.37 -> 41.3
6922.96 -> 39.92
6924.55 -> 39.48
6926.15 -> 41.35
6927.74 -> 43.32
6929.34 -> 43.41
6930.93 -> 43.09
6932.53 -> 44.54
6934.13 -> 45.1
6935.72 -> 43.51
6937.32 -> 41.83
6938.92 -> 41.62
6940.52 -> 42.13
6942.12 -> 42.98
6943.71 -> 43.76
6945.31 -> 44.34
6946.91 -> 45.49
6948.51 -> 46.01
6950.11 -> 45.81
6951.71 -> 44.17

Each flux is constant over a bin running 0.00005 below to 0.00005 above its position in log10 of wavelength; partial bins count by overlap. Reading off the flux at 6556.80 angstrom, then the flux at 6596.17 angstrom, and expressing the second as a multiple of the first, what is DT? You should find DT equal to 1.07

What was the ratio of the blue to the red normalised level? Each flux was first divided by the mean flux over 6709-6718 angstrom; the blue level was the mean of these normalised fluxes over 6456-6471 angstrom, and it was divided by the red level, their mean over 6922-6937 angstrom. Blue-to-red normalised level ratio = 1.03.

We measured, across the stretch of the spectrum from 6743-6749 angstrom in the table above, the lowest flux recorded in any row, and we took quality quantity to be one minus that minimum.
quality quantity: -38.3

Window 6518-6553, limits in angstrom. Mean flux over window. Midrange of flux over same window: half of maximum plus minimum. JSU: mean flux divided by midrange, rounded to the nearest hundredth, 1.00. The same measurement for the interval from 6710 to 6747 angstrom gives 1.00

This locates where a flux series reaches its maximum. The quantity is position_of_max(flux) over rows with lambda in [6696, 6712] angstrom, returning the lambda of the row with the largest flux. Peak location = 6707.98 angstrom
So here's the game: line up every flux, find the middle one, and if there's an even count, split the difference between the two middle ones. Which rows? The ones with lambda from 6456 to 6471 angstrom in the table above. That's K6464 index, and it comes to 43.9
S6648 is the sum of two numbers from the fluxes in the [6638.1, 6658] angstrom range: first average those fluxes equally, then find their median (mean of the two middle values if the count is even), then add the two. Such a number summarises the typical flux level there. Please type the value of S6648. 81.5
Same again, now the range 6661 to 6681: 80.9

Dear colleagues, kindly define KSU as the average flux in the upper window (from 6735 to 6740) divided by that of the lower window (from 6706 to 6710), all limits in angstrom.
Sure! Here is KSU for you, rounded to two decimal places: 0.97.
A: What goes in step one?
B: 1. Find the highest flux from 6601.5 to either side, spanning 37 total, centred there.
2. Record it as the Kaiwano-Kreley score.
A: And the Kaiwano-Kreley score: 43.2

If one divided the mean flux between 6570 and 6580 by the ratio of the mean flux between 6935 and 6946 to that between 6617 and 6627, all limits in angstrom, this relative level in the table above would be 39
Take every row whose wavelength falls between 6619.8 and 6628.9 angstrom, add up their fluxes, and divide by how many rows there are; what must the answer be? 41.5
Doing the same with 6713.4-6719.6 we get 39.6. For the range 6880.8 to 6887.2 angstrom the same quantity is 44.5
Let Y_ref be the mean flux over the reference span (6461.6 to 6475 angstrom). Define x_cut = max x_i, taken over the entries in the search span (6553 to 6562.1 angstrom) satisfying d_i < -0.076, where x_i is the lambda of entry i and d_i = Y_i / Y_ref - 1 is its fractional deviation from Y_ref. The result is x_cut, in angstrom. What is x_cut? 6559.82 angstrom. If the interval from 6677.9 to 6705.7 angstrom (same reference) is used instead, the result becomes 6704.89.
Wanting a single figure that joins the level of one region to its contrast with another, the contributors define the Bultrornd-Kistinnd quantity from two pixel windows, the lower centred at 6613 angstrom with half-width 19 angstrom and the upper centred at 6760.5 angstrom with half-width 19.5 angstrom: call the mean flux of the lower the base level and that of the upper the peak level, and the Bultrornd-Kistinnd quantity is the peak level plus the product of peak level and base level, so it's 1730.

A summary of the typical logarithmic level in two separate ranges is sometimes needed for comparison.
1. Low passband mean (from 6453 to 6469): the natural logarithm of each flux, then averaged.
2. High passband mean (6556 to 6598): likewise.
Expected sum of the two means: 7.50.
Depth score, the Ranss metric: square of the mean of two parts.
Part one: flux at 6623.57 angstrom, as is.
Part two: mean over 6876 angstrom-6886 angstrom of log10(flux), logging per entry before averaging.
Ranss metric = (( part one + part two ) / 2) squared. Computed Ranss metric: 481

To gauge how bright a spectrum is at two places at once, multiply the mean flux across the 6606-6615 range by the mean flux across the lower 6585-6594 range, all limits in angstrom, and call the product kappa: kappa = 1729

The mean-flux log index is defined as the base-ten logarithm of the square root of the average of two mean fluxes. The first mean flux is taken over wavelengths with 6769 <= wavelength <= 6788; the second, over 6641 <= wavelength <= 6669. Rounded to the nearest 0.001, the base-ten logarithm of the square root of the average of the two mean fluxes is 0.804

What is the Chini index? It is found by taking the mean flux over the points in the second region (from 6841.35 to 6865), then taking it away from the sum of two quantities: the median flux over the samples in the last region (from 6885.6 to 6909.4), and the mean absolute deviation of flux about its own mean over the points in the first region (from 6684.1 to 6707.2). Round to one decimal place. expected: 1.1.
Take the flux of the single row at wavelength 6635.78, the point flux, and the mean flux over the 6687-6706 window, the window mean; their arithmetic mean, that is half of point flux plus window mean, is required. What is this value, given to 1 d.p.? 40.5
